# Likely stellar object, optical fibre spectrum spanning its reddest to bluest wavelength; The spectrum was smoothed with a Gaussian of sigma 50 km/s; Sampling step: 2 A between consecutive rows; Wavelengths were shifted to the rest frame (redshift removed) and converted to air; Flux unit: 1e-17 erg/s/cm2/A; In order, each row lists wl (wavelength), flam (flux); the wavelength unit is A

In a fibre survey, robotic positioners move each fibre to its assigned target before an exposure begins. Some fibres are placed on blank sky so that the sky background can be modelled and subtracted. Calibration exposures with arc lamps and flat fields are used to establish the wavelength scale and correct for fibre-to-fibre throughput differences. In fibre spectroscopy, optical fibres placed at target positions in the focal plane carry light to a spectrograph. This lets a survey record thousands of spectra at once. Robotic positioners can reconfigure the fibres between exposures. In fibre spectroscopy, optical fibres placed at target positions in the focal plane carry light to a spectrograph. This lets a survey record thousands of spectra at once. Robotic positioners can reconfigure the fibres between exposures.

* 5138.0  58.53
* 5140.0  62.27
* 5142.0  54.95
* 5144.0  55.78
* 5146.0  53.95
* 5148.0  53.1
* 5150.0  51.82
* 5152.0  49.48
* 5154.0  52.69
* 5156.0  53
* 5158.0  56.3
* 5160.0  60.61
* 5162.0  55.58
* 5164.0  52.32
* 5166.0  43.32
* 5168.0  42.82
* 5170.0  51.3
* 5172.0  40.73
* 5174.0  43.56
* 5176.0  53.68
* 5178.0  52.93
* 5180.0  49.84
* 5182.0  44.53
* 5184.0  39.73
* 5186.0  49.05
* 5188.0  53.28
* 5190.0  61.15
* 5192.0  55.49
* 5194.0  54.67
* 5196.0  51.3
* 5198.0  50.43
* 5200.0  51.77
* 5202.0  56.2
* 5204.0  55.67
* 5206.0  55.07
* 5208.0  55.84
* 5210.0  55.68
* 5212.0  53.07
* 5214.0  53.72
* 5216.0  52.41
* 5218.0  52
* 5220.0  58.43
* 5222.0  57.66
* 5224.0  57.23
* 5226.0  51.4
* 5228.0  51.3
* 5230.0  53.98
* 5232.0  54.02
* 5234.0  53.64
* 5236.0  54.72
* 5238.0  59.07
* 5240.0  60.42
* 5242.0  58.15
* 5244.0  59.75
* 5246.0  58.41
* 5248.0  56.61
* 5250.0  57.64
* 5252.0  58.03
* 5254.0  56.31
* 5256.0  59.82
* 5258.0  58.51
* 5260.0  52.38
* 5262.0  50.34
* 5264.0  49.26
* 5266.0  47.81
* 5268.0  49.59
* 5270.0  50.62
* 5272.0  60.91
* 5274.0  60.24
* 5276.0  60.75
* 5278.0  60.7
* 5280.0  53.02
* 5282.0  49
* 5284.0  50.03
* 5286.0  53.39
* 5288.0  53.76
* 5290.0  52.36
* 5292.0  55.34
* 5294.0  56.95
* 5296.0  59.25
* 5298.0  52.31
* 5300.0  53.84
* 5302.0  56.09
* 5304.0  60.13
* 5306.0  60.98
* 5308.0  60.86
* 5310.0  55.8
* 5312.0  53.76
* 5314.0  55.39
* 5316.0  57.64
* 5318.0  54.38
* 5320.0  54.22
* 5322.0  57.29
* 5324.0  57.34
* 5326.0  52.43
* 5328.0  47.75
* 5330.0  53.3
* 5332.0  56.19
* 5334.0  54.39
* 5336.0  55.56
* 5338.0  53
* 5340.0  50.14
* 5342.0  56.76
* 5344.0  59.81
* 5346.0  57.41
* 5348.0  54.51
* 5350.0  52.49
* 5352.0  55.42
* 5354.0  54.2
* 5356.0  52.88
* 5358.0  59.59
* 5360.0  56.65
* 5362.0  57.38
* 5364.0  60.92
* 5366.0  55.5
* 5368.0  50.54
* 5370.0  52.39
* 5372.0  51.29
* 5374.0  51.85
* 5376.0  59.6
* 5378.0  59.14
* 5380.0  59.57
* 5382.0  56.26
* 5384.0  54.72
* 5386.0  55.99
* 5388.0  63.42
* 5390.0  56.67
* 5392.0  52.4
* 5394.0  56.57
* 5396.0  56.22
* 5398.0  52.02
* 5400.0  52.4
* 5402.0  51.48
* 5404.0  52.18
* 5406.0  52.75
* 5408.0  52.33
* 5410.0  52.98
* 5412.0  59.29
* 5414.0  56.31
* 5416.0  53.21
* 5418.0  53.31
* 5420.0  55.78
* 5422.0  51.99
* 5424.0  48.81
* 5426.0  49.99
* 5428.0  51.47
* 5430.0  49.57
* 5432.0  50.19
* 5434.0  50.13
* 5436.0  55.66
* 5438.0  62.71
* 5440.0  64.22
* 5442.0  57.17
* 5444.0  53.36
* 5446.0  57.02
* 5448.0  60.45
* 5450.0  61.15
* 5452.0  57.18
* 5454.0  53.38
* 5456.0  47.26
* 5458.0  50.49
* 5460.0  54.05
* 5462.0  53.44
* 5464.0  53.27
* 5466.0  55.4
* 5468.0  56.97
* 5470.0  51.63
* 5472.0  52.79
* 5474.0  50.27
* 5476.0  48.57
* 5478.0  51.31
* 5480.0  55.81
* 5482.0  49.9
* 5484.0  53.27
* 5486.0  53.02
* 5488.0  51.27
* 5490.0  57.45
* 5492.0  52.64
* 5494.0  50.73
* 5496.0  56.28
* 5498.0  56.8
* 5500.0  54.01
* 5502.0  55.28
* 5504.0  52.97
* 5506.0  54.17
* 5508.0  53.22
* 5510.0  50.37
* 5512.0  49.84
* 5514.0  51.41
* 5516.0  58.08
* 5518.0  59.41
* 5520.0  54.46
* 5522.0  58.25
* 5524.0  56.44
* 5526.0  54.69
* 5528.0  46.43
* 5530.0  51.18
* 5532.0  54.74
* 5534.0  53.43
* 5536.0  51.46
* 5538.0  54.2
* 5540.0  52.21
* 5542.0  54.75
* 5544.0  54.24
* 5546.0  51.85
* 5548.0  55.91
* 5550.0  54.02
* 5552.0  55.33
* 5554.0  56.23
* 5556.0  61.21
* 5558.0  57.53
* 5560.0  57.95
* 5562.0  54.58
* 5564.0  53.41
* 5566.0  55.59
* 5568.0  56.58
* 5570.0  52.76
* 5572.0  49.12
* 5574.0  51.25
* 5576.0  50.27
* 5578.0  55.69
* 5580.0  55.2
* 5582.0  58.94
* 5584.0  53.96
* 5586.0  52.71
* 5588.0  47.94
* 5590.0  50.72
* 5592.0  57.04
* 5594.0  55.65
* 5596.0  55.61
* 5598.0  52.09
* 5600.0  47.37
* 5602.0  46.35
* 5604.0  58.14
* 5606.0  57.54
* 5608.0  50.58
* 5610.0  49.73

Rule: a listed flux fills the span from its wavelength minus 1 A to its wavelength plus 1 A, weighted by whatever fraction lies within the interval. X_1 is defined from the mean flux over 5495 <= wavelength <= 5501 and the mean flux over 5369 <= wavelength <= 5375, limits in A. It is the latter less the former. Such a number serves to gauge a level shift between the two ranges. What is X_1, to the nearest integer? -4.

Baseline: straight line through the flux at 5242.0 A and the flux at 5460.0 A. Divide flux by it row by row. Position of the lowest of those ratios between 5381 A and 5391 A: 5384.0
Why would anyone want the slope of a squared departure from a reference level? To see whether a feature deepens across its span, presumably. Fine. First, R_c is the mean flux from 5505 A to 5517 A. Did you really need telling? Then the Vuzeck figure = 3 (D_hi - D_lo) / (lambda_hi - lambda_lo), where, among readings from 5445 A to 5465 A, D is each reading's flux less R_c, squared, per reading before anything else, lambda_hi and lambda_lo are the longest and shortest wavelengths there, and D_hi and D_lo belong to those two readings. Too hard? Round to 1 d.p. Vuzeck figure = -2.9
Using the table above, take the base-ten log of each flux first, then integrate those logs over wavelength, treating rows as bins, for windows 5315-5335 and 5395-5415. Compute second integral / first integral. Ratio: 0.997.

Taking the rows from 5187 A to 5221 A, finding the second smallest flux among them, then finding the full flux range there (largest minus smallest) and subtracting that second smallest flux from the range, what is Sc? -40.6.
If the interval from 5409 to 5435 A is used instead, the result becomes -39.1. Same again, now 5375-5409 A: -40.1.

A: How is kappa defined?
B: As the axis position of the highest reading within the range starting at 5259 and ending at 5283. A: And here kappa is 5272.0 A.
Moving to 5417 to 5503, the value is 5440.0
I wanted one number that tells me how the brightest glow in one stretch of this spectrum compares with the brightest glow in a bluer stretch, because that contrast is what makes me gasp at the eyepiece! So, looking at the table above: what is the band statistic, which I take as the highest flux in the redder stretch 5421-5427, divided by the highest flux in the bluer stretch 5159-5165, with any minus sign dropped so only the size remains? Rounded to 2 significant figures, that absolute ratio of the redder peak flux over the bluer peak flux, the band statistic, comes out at 0.86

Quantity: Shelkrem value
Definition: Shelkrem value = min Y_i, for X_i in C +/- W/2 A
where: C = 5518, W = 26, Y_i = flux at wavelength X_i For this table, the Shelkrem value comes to 46.43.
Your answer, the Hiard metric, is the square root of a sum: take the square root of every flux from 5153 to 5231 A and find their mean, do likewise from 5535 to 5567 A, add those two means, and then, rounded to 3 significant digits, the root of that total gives 3.83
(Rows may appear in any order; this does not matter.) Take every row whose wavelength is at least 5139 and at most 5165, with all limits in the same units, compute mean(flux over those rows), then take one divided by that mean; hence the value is 0.0183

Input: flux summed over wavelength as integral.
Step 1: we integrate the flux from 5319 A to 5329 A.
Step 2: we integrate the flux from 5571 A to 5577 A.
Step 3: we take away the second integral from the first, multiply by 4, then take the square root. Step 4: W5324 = 31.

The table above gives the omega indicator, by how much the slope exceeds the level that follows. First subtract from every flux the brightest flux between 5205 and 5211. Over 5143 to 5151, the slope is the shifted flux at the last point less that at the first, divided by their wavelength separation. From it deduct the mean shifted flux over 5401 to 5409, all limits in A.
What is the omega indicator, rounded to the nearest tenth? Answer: 3.0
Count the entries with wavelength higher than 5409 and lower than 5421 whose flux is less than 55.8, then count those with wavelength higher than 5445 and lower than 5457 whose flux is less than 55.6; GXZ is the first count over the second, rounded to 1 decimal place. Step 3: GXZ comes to 2.0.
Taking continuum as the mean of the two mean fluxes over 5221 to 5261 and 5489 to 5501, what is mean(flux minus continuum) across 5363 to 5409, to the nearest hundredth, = -0.50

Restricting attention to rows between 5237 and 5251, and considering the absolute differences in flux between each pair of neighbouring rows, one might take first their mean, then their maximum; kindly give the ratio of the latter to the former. 1.5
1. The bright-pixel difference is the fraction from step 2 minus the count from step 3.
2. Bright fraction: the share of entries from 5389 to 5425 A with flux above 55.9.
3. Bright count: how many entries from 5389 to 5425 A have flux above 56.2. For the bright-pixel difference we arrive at -4.7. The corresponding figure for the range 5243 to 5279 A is -11.3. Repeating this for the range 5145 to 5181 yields -1.9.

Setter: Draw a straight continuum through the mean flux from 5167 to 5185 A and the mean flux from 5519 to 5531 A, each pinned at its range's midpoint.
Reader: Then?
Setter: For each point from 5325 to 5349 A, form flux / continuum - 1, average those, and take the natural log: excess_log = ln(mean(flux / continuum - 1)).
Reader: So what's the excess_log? -2.4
